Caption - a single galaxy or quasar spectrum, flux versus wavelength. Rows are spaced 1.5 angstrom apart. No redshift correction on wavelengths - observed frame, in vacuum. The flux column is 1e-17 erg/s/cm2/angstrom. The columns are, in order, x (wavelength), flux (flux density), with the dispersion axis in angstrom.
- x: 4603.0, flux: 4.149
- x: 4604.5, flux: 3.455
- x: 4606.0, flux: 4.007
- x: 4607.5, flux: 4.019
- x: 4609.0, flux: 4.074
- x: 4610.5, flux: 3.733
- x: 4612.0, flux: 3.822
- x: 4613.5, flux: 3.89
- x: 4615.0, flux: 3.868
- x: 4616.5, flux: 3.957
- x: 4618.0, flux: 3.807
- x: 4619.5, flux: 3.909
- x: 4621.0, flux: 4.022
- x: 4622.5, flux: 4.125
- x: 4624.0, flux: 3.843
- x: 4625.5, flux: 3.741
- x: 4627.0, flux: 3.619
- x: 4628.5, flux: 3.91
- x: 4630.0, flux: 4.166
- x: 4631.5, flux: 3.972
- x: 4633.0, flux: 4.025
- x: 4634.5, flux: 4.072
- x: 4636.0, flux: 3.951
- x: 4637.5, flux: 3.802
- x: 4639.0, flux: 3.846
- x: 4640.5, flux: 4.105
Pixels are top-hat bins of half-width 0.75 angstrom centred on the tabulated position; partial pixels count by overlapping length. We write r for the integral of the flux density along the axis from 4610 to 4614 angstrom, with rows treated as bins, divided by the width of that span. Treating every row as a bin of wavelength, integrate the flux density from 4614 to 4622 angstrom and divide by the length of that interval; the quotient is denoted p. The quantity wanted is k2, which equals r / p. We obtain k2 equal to 0.97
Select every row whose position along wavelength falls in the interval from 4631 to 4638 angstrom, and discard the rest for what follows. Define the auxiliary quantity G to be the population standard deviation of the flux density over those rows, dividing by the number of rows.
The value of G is 0.09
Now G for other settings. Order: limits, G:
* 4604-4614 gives 0.20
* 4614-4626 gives 0.12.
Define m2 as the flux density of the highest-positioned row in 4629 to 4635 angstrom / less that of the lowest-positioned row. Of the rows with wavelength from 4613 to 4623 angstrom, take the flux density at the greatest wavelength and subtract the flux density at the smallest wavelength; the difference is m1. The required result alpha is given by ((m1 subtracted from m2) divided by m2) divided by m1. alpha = 15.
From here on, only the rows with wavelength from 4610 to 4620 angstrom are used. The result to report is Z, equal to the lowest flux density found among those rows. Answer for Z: 3.733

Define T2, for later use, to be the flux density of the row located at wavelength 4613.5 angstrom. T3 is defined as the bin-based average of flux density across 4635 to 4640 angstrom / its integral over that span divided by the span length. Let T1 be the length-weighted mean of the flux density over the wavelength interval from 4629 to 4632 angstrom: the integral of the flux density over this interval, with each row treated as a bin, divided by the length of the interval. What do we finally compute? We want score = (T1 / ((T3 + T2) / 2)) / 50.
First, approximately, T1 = 4.06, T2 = 3.89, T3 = 3.89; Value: 0.0209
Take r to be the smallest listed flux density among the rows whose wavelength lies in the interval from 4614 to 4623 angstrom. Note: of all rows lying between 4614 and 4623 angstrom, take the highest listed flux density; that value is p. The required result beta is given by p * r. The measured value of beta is 15.7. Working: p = 4.125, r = 3.807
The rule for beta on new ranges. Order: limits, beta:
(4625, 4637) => 15.1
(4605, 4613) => 15.2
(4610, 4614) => 14.5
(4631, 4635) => 16.2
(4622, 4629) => 14.9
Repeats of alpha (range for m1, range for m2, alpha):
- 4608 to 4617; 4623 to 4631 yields -12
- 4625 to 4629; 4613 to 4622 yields -2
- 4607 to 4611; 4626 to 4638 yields -9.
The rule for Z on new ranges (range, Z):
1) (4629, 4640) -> 3.802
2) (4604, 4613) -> 3.455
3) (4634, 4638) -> 3.802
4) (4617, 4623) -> 3.807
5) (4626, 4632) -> 3.619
